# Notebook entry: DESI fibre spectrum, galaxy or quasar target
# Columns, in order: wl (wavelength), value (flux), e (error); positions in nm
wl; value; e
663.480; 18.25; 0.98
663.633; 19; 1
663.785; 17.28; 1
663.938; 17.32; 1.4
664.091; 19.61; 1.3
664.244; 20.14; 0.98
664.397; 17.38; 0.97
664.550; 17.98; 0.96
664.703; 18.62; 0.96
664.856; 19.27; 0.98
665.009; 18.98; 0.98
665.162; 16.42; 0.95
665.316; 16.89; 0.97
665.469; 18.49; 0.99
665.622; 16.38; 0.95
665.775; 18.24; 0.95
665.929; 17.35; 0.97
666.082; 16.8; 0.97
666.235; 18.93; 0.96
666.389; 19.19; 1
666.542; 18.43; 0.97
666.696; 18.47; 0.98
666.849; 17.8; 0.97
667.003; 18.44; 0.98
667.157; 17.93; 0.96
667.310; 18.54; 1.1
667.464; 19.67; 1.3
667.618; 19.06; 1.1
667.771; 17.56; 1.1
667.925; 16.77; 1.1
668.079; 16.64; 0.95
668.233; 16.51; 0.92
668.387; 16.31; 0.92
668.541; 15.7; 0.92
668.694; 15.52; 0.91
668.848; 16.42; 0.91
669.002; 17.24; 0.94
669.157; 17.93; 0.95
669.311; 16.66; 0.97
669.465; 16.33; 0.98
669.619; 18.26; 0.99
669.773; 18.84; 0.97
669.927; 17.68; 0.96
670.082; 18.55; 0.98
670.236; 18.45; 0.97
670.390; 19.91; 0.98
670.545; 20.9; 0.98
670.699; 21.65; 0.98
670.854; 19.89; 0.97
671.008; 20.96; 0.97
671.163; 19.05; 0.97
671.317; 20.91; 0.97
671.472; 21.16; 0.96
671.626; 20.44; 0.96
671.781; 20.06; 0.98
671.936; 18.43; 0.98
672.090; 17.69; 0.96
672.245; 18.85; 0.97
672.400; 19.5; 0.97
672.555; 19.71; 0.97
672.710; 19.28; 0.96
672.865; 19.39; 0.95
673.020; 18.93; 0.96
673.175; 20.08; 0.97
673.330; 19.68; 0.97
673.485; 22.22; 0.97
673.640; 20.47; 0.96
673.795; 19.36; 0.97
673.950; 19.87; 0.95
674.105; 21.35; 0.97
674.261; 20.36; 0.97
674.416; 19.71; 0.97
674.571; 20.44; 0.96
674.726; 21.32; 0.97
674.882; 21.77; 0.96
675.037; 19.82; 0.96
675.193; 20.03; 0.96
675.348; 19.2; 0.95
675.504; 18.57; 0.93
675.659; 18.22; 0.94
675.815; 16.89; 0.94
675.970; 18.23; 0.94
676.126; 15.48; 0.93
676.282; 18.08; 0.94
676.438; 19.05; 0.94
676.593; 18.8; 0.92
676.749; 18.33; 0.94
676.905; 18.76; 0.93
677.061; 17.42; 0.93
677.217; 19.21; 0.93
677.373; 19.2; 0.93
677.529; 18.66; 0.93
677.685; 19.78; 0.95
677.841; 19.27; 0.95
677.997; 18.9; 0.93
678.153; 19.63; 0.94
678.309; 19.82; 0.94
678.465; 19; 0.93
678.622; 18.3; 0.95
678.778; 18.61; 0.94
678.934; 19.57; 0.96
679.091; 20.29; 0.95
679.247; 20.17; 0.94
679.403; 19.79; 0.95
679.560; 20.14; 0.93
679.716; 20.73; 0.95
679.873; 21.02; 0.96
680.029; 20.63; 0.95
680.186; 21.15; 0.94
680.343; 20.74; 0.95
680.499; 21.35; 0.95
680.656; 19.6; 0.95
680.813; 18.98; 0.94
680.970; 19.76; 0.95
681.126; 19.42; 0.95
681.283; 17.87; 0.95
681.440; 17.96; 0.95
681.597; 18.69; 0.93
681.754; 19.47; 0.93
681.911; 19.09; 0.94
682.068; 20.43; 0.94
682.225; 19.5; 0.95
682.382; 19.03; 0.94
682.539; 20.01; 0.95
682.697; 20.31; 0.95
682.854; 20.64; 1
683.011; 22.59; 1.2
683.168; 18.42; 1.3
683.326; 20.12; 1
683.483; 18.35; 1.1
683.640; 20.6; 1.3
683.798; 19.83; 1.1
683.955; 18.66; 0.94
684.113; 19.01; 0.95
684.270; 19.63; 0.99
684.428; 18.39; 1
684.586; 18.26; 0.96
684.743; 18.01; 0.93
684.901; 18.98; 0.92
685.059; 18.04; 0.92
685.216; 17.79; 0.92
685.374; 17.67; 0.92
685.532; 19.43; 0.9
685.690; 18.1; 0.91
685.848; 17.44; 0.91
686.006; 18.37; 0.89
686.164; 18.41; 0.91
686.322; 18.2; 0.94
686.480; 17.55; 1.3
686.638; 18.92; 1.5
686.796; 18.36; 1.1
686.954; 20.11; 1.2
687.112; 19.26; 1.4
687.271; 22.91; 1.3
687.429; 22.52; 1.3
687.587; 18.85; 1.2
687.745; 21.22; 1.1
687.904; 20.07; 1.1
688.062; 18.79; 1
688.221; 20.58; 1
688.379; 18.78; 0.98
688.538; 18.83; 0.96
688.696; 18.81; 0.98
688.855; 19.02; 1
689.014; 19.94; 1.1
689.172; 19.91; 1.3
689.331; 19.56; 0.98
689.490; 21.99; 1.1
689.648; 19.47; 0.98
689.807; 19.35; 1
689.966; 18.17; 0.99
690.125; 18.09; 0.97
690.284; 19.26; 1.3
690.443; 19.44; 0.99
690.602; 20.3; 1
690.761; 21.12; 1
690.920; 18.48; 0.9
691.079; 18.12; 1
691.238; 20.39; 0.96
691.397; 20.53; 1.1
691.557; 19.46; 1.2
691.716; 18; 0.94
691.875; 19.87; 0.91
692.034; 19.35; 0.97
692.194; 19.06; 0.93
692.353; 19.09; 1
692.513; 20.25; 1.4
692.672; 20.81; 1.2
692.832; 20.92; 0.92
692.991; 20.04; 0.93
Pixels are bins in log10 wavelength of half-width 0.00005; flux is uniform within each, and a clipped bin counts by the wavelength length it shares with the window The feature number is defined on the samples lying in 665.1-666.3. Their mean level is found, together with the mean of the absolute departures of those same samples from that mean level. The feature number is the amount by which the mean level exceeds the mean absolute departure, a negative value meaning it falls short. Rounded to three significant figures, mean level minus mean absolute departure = 16.6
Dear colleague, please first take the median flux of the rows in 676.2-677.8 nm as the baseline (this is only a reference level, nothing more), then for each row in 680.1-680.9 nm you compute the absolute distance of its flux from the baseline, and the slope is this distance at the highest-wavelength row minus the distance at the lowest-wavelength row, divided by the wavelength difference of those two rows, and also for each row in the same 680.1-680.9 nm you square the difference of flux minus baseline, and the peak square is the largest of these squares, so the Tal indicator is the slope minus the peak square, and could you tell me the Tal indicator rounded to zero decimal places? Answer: -10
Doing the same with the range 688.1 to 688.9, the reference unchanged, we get -6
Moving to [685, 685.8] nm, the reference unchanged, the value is -1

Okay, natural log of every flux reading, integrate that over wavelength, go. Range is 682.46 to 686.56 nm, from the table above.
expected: 12.05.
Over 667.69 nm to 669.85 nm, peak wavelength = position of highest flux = 669.773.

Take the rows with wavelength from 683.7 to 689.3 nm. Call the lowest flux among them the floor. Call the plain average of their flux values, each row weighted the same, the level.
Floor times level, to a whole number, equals 333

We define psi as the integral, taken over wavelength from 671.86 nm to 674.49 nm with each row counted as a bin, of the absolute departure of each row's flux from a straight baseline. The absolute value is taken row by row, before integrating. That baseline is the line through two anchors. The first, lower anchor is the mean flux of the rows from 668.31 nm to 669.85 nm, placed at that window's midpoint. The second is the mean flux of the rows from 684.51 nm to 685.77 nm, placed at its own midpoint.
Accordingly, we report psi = 6.4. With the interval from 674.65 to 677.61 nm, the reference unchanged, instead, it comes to 4.6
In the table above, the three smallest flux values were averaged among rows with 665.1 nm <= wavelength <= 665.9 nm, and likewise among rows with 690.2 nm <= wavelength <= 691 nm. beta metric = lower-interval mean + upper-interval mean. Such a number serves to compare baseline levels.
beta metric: 35.6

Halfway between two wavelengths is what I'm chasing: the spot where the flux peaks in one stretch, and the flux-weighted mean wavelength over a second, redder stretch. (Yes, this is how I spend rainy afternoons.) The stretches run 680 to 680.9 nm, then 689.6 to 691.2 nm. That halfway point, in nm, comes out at 685.43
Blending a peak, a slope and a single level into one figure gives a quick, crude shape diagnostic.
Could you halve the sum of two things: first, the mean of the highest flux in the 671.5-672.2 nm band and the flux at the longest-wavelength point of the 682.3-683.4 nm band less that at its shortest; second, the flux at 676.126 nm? 13.1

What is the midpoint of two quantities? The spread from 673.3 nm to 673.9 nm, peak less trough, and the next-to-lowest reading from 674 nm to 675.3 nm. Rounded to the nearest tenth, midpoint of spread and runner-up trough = 11.3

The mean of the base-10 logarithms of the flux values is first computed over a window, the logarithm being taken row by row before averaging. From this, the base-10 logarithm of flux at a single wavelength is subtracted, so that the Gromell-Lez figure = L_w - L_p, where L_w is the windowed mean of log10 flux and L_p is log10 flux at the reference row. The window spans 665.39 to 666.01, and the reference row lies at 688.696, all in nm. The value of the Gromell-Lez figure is -0.03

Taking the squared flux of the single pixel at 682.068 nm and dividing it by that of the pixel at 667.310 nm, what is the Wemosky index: 1.2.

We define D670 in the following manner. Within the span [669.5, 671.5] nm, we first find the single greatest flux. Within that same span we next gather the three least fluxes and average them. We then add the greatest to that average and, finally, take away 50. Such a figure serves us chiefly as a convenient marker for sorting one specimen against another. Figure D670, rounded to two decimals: -10.22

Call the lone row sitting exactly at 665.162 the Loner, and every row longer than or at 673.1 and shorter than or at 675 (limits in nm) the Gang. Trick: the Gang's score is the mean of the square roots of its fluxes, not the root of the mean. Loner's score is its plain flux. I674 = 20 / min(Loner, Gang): 4.41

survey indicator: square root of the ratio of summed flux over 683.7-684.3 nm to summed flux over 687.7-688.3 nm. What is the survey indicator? 0.978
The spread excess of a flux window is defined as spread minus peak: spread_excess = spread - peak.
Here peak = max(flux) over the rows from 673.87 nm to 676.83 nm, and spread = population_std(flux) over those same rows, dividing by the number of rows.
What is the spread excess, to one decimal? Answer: -20.2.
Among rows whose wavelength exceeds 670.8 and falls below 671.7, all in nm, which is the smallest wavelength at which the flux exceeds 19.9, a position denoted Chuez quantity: 671.008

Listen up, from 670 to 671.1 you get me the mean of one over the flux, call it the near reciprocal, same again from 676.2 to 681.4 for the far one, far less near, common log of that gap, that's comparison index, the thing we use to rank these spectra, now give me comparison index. -2.8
